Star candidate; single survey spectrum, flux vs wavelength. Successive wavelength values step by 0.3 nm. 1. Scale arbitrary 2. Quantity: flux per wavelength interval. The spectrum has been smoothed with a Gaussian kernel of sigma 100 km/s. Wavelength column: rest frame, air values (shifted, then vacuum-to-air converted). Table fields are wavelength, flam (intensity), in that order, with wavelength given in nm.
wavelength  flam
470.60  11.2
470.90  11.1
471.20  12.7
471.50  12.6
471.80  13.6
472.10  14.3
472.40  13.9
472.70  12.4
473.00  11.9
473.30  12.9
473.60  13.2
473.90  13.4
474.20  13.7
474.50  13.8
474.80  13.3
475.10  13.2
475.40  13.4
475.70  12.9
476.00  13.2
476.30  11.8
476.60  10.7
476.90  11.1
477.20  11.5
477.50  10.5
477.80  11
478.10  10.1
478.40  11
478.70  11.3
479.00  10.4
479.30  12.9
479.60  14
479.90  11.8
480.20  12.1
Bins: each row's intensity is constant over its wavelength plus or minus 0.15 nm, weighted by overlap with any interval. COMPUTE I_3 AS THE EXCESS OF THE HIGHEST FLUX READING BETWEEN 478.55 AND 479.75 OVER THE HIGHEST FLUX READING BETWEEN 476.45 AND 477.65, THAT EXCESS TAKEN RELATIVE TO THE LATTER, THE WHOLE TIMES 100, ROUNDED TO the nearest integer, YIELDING 22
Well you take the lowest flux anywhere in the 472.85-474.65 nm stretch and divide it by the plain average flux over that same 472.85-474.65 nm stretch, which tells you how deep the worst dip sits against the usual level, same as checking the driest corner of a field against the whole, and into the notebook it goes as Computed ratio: 0.905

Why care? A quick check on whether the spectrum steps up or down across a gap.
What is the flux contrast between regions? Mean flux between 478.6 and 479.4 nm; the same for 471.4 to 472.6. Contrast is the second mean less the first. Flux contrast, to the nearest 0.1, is 2.1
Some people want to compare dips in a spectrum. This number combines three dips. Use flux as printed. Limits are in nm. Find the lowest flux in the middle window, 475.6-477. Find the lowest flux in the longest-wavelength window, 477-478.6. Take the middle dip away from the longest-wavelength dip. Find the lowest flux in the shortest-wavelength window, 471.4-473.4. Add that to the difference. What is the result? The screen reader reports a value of 11.3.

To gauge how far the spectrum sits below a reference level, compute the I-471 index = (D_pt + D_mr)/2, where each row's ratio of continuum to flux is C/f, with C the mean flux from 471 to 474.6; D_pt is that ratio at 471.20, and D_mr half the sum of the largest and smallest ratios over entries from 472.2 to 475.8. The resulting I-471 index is 1.03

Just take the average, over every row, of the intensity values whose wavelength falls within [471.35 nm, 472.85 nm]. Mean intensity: 13.36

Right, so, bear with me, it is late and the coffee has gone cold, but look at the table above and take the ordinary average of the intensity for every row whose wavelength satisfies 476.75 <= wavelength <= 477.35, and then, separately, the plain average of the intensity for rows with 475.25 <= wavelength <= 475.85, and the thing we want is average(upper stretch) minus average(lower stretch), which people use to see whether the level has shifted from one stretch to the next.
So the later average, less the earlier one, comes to -2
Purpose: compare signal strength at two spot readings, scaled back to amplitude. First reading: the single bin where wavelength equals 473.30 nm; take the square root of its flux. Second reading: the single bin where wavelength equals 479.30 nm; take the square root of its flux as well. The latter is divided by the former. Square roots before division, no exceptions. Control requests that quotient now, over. 1.00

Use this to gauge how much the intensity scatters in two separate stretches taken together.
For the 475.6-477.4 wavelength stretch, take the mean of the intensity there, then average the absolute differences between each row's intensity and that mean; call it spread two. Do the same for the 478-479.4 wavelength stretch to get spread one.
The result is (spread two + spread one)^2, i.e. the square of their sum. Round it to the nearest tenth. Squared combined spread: 2.4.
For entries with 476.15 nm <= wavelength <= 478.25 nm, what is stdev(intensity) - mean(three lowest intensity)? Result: -9.9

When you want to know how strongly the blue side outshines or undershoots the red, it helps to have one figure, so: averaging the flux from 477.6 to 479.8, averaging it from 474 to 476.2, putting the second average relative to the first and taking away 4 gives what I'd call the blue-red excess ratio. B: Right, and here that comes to -2.84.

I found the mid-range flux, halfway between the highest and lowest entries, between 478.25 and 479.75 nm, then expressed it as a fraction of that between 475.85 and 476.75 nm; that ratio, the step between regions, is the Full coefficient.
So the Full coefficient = 1.02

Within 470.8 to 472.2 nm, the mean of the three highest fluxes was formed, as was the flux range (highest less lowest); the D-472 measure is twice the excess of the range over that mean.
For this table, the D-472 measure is -20.7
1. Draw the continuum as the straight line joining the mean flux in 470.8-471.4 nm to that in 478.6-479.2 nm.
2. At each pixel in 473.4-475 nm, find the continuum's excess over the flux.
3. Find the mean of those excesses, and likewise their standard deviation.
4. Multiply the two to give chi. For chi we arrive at -0.5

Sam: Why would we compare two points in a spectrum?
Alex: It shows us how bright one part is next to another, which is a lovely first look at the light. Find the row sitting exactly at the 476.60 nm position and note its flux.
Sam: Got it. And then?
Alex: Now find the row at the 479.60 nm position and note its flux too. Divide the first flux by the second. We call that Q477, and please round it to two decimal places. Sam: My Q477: 0.76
